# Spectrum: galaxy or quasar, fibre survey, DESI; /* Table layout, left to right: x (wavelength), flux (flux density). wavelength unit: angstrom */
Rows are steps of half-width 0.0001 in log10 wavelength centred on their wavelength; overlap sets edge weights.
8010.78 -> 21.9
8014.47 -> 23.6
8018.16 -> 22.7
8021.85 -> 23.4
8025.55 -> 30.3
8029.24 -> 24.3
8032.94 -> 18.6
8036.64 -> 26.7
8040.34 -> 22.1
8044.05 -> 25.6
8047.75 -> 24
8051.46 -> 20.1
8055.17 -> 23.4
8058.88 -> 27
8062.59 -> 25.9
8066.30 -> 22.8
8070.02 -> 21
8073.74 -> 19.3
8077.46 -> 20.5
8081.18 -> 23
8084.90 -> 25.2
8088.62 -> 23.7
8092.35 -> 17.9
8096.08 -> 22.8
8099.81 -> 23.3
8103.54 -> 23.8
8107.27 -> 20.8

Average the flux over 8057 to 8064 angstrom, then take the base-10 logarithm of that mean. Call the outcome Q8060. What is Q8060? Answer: 1.42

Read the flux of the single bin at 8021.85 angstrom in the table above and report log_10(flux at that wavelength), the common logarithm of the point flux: 1.37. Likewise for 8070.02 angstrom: 1.32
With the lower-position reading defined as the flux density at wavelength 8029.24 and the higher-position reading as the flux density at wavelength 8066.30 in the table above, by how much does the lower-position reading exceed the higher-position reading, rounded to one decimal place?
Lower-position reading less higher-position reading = 1.5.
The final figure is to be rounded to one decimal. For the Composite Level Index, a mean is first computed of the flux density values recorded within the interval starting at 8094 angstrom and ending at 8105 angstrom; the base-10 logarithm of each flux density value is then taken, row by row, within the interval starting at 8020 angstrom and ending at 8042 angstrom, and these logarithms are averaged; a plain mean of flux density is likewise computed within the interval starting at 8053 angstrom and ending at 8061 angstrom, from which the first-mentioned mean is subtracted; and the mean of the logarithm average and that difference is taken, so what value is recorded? 1.6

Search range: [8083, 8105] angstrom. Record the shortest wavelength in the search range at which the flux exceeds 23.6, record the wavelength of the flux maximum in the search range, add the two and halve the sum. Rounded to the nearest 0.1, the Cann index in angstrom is 8084.9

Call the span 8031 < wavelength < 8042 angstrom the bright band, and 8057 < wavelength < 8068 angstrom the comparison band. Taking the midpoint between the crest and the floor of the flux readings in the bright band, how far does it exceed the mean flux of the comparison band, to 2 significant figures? -2.6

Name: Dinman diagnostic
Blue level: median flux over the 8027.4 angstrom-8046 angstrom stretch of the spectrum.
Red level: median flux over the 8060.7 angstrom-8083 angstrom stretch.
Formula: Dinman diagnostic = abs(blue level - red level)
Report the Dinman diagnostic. 2.4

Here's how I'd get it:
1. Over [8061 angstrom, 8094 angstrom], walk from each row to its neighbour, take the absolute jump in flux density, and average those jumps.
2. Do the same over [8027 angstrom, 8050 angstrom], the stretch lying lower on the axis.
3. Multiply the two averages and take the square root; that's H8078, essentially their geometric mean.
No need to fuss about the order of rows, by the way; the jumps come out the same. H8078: 3.41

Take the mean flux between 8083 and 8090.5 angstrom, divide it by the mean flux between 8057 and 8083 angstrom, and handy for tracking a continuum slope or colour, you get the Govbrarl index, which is 1.07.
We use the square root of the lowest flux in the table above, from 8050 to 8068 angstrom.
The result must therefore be 4.48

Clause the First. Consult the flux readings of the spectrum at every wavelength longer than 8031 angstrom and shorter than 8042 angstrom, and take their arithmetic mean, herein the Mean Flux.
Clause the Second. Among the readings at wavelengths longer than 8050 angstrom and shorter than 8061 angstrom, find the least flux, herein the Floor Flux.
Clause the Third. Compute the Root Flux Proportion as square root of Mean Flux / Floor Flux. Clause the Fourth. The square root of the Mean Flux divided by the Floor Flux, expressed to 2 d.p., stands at 1.06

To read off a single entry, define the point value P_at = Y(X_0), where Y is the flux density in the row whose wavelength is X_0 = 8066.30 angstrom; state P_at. 22.8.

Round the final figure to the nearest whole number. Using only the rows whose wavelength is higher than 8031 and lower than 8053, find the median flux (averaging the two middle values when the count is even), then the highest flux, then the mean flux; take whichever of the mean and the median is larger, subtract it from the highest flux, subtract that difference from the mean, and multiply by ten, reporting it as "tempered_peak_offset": 192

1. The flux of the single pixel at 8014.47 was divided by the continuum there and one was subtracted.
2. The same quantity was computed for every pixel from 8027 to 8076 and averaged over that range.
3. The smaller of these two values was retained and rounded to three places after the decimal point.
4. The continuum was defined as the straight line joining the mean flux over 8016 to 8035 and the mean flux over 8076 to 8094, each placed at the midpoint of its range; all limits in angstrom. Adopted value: -0.025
